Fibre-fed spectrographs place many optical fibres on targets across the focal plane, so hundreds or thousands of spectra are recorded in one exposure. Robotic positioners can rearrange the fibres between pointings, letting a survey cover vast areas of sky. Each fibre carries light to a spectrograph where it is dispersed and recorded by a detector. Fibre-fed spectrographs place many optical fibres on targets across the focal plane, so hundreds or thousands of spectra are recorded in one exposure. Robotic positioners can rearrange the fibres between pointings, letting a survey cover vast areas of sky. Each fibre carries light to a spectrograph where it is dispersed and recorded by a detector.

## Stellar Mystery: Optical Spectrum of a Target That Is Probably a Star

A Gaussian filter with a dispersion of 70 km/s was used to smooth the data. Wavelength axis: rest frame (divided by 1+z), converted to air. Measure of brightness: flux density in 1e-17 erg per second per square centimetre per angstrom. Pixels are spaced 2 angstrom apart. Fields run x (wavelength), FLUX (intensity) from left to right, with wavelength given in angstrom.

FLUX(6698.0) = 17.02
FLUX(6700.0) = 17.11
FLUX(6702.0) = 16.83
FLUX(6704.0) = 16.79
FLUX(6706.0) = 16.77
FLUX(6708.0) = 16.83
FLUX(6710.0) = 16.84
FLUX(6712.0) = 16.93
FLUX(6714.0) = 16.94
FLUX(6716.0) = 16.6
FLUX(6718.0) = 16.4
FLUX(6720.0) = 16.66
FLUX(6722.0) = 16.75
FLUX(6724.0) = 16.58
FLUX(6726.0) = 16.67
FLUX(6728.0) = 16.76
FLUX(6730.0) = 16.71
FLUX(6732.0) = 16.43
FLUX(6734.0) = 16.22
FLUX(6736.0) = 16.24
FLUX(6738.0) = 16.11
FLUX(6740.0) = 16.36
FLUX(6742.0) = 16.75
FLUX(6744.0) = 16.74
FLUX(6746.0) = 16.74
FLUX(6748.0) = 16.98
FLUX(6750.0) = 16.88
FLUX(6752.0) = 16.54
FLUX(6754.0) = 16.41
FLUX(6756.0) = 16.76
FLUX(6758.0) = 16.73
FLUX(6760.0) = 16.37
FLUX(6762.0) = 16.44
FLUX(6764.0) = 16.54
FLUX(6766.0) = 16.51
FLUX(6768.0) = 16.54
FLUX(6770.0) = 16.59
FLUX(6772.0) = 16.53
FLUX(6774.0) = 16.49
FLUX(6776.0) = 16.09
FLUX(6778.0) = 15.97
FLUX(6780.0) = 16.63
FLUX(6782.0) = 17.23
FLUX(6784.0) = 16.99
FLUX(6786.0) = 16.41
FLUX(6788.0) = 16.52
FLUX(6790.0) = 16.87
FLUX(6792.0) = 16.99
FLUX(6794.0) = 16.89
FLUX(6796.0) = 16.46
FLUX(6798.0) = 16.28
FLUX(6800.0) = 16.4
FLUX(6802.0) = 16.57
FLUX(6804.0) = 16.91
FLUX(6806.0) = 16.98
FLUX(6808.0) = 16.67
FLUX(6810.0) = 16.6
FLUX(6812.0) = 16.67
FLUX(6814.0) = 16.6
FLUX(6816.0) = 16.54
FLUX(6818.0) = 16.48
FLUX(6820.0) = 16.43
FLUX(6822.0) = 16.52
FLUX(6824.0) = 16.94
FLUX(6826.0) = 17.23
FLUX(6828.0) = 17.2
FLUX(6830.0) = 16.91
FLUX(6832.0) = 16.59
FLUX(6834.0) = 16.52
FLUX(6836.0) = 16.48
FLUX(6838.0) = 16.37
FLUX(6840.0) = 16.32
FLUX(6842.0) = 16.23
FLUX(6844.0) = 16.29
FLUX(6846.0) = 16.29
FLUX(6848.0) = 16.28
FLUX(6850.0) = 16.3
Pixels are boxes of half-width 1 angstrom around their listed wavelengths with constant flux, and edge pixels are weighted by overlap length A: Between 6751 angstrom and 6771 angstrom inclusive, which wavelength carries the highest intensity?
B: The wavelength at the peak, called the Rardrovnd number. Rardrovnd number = 6756.0 angstrom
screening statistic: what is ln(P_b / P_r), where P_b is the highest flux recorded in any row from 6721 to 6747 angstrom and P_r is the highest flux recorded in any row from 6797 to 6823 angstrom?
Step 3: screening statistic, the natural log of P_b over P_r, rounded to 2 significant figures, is -0.013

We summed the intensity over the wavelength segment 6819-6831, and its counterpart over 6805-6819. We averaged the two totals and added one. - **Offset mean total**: 110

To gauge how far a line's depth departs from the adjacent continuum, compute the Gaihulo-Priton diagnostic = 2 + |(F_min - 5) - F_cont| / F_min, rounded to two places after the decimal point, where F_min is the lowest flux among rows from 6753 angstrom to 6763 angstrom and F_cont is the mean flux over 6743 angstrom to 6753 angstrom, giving 2.33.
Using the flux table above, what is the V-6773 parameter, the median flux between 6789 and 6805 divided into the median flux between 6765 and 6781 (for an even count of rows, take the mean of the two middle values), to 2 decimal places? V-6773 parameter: 0.99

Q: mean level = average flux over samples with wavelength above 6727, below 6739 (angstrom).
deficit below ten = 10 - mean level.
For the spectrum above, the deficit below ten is -6.41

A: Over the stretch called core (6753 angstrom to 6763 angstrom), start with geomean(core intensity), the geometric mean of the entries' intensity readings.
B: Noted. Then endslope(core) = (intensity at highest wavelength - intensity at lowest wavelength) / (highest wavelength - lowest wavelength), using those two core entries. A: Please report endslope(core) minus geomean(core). -16.54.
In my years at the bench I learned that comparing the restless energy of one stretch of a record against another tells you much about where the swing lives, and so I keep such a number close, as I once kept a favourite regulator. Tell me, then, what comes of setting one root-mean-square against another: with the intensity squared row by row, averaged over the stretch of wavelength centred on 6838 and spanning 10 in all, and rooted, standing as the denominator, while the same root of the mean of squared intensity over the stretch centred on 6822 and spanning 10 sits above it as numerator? 1.02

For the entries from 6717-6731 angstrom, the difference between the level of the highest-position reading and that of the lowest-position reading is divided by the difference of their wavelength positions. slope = 0.026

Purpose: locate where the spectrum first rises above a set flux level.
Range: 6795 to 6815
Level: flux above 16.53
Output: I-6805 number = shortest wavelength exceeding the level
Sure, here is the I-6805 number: 6802.0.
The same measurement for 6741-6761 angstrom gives 6742.0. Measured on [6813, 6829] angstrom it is 6814.0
